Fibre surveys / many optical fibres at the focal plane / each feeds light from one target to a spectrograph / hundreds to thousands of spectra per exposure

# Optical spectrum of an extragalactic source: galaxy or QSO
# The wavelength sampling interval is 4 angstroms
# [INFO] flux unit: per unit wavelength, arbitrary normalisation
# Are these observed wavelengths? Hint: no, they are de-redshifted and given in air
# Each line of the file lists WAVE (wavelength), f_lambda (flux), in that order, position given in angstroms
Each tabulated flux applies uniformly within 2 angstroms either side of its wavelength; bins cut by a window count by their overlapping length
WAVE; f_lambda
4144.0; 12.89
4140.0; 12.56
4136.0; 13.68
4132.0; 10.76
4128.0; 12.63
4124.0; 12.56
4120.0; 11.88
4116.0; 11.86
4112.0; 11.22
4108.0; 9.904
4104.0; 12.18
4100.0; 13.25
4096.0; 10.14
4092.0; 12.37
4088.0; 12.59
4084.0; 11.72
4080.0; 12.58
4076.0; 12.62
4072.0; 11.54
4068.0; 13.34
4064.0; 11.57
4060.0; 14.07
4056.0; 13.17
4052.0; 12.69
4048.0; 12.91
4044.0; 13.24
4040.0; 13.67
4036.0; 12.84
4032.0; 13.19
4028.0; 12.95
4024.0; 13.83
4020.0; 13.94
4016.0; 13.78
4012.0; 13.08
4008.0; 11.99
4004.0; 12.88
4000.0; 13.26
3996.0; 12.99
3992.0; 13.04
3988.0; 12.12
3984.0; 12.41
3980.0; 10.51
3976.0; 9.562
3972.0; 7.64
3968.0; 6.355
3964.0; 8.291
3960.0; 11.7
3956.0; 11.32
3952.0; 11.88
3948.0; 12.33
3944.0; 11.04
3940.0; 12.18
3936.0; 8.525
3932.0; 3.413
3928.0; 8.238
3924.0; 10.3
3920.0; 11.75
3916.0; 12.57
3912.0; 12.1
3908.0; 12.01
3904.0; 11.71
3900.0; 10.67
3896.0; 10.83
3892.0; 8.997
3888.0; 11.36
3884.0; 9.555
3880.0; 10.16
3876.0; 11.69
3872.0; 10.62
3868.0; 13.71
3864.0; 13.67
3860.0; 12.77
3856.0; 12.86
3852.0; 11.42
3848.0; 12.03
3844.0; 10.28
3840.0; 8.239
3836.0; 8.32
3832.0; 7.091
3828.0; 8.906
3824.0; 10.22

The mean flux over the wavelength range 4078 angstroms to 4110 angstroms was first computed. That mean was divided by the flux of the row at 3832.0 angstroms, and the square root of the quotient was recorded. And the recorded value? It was 1.29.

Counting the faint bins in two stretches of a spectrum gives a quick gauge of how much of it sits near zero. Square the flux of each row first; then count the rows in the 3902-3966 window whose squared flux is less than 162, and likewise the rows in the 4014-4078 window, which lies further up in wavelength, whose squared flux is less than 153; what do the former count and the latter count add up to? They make 18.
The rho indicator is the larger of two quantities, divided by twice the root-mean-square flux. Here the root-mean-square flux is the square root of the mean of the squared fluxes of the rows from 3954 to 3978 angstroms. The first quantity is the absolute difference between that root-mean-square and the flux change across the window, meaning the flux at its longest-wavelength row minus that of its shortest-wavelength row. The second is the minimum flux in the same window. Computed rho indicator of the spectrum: 0.594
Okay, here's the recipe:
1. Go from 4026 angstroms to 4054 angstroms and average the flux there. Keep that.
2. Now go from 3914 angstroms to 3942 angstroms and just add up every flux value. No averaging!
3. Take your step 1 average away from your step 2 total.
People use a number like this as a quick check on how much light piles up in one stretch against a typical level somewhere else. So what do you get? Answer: 54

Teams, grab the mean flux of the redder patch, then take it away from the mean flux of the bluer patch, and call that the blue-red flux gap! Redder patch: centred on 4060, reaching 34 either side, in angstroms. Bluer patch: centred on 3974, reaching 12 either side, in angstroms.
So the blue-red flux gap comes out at -3.6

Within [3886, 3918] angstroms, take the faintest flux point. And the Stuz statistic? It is 8.997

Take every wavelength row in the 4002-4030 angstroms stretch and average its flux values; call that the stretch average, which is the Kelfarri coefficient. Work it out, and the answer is 13.2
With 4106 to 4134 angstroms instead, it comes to 11.5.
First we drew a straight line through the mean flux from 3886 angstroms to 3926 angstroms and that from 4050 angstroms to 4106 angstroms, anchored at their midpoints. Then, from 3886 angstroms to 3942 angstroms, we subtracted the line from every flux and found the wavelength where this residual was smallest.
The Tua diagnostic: 3932.0 angstroms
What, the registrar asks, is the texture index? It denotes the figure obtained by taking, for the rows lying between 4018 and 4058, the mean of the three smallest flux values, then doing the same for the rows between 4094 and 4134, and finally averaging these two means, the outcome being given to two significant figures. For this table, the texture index 12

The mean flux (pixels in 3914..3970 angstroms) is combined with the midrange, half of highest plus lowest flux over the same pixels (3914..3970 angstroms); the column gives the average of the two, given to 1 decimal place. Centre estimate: 9.0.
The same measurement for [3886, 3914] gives 10.8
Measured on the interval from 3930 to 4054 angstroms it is 10.1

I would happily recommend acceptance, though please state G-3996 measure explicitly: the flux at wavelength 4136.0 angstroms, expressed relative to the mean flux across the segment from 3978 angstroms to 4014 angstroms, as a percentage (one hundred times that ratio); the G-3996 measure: 110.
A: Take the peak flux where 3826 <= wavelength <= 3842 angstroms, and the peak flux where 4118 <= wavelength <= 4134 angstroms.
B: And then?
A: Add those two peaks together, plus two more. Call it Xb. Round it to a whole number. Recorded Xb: 24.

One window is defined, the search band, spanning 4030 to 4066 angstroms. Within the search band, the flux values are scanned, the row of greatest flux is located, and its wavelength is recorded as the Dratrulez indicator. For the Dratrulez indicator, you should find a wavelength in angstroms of 4060.0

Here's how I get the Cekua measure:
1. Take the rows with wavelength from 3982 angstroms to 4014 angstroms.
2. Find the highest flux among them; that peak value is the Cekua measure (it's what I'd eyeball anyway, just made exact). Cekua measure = 13.26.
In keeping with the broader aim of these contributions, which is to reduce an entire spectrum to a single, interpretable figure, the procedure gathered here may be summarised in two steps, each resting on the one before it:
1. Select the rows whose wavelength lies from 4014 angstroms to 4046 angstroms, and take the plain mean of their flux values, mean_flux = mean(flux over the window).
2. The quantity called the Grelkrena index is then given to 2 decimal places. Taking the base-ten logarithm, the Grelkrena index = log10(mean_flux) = 1.13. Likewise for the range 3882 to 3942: 1.01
